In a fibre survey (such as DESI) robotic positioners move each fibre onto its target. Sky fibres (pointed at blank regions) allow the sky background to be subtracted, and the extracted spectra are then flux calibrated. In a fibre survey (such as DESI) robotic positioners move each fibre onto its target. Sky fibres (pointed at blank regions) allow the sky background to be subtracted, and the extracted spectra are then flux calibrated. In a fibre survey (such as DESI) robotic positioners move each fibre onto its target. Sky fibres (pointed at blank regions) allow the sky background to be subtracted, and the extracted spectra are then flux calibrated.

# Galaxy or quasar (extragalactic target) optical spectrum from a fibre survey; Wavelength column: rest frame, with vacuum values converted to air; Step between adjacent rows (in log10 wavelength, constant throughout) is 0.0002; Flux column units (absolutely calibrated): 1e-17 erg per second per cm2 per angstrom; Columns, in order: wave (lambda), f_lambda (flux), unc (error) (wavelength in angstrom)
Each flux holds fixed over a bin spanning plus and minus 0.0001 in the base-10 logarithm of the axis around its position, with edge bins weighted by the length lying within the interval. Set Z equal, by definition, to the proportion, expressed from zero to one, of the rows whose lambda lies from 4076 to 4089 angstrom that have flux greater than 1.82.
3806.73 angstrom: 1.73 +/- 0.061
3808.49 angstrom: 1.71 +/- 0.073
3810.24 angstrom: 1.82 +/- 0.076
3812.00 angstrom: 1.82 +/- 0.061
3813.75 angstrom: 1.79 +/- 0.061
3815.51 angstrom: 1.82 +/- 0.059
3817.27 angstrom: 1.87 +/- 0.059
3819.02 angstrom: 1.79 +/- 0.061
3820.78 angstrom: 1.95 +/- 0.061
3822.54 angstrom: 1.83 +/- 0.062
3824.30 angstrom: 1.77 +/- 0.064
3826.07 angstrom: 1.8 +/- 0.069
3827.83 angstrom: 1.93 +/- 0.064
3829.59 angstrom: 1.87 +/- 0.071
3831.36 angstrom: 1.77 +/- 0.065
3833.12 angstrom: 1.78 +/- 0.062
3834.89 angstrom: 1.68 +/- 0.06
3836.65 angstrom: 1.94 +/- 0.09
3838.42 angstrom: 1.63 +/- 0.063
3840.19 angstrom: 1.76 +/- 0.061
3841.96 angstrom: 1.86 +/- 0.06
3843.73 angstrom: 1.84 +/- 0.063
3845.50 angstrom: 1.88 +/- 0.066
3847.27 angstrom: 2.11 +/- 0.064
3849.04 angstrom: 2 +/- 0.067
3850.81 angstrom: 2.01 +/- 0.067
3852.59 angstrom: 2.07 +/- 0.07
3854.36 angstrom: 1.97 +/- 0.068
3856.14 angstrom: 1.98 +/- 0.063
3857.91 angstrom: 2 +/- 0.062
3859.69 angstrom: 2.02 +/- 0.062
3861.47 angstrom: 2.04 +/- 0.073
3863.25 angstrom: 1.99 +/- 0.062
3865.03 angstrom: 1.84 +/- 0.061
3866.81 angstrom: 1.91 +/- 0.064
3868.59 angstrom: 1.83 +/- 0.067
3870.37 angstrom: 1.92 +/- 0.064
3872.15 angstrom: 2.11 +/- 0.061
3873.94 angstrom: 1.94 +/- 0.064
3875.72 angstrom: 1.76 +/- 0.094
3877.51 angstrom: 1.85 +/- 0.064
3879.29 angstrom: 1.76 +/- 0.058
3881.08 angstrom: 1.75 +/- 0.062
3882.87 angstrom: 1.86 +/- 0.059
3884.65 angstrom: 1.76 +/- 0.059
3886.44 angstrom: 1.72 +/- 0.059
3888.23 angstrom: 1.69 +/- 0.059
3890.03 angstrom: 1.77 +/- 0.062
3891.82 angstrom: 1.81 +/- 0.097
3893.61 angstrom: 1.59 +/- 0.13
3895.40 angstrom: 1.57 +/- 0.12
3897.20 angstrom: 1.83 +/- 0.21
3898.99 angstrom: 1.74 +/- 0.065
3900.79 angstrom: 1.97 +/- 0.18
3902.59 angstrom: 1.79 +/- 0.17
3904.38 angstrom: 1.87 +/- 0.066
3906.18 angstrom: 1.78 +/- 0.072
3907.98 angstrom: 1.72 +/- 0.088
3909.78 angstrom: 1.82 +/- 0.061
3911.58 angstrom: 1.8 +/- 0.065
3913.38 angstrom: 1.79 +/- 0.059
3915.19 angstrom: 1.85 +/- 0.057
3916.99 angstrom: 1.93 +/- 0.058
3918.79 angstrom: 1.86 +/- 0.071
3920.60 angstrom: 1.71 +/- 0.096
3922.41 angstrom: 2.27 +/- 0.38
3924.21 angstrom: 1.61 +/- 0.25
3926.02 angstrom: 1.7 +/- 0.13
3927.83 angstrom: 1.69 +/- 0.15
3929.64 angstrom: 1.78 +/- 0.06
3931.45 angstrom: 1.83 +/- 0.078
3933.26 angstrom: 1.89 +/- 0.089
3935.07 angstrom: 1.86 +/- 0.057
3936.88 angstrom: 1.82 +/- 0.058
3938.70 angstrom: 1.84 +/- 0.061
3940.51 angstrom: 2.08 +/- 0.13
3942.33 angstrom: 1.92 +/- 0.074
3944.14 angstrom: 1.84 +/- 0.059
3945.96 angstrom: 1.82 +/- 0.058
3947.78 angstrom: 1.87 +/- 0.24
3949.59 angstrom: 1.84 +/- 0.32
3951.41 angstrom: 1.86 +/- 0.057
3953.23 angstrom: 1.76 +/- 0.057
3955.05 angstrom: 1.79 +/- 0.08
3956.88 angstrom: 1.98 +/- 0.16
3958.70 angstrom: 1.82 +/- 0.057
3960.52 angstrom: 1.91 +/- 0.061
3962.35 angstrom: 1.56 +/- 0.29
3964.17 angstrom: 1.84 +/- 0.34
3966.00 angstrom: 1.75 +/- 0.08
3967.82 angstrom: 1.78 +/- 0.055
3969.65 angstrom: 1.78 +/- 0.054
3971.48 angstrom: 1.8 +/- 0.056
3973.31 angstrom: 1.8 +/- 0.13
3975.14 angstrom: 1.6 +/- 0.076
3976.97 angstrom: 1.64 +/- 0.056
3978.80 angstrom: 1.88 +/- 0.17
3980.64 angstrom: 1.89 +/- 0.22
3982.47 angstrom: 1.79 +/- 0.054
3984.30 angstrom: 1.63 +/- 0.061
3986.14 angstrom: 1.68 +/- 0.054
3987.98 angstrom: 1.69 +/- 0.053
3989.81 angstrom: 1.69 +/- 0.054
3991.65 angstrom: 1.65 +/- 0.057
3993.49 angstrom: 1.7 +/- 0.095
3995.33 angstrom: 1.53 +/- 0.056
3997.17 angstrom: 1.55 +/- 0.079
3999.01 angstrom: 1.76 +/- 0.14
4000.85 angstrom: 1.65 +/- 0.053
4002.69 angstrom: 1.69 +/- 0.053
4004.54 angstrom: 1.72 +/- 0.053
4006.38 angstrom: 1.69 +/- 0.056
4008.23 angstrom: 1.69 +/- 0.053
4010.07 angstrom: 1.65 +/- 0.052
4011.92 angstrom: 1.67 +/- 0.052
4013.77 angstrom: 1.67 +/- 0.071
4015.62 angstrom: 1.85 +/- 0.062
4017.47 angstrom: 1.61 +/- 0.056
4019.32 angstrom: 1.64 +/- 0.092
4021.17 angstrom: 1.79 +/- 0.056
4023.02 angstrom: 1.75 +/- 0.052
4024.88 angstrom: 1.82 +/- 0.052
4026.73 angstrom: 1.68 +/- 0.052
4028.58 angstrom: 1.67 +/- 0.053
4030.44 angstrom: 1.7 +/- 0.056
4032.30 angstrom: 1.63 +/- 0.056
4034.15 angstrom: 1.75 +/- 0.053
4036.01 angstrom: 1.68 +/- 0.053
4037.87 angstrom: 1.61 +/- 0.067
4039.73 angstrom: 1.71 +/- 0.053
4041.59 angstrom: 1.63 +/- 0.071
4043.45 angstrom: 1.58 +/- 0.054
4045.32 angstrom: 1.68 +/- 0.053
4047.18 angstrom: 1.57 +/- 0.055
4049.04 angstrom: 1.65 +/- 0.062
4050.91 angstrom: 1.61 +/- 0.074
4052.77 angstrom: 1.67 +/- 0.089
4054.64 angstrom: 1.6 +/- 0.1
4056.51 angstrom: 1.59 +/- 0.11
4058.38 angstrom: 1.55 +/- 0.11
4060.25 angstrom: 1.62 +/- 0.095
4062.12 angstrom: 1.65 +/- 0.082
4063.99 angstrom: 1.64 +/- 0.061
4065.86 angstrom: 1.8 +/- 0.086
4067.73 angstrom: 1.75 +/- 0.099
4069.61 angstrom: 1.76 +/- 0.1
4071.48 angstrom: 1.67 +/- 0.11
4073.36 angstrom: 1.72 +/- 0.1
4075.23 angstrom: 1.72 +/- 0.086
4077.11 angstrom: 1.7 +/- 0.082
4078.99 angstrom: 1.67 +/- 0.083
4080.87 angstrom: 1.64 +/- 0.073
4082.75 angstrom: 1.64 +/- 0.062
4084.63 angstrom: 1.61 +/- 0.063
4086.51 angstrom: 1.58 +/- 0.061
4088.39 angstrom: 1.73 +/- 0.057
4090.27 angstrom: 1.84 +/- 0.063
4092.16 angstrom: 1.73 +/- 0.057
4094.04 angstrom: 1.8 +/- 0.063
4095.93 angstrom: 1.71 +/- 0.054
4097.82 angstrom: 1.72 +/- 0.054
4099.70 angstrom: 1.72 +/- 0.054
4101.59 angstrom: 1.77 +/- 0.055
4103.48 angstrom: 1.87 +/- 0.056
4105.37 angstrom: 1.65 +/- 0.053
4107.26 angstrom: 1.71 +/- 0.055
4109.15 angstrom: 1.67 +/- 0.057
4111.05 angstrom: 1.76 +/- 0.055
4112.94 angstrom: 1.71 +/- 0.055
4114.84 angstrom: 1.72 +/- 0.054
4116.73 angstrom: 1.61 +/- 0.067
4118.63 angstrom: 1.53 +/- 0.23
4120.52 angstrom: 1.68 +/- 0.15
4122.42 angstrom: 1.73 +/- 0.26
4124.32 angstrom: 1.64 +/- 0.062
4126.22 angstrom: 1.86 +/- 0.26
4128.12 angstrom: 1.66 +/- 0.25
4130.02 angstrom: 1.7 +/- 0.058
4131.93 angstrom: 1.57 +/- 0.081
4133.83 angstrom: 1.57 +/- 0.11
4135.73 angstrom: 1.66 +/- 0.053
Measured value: 0.00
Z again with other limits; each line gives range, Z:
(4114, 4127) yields 0.14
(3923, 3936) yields 0.43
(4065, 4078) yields 0.00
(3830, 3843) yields 0.29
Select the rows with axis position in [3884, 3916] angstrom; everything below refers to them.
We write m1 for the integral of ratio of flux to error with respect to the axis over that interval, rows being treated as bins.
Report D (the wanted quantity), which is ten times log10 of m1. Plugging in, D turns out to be 28.6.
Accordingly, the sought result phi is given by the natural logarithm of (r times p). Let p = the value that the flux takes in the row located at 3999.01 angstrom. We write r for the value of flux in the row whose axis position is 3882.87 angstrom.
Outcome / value 1.19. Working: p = 1.76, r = 1.86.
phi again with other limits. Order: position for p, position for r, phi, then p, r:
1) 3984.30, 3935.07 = 1.11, 1.63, 1.86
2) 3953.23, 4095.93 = 1.10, 1.76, 1.71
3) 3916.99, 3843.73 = 1.27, 1.93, 1.84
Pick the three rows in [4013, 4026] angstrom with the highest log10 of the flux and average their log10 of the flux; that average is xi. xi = 0.26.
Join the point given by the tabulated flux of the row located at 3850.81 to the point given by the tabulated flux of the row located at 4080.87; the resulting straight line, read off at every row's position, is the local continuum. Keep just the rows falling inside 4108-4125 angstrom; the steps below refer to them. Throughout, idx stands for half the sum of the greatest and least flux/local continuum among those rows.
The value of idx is 1.04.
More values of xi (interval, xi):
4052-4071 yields 0.25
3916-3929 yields 0.30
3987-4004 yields 0.23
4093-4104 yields 0.26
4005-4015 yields 0.23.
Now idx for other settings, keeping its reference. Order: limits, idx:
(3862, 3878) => 0.98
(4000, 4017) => 1.00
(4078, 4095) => 1.05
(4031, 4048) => 0.97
